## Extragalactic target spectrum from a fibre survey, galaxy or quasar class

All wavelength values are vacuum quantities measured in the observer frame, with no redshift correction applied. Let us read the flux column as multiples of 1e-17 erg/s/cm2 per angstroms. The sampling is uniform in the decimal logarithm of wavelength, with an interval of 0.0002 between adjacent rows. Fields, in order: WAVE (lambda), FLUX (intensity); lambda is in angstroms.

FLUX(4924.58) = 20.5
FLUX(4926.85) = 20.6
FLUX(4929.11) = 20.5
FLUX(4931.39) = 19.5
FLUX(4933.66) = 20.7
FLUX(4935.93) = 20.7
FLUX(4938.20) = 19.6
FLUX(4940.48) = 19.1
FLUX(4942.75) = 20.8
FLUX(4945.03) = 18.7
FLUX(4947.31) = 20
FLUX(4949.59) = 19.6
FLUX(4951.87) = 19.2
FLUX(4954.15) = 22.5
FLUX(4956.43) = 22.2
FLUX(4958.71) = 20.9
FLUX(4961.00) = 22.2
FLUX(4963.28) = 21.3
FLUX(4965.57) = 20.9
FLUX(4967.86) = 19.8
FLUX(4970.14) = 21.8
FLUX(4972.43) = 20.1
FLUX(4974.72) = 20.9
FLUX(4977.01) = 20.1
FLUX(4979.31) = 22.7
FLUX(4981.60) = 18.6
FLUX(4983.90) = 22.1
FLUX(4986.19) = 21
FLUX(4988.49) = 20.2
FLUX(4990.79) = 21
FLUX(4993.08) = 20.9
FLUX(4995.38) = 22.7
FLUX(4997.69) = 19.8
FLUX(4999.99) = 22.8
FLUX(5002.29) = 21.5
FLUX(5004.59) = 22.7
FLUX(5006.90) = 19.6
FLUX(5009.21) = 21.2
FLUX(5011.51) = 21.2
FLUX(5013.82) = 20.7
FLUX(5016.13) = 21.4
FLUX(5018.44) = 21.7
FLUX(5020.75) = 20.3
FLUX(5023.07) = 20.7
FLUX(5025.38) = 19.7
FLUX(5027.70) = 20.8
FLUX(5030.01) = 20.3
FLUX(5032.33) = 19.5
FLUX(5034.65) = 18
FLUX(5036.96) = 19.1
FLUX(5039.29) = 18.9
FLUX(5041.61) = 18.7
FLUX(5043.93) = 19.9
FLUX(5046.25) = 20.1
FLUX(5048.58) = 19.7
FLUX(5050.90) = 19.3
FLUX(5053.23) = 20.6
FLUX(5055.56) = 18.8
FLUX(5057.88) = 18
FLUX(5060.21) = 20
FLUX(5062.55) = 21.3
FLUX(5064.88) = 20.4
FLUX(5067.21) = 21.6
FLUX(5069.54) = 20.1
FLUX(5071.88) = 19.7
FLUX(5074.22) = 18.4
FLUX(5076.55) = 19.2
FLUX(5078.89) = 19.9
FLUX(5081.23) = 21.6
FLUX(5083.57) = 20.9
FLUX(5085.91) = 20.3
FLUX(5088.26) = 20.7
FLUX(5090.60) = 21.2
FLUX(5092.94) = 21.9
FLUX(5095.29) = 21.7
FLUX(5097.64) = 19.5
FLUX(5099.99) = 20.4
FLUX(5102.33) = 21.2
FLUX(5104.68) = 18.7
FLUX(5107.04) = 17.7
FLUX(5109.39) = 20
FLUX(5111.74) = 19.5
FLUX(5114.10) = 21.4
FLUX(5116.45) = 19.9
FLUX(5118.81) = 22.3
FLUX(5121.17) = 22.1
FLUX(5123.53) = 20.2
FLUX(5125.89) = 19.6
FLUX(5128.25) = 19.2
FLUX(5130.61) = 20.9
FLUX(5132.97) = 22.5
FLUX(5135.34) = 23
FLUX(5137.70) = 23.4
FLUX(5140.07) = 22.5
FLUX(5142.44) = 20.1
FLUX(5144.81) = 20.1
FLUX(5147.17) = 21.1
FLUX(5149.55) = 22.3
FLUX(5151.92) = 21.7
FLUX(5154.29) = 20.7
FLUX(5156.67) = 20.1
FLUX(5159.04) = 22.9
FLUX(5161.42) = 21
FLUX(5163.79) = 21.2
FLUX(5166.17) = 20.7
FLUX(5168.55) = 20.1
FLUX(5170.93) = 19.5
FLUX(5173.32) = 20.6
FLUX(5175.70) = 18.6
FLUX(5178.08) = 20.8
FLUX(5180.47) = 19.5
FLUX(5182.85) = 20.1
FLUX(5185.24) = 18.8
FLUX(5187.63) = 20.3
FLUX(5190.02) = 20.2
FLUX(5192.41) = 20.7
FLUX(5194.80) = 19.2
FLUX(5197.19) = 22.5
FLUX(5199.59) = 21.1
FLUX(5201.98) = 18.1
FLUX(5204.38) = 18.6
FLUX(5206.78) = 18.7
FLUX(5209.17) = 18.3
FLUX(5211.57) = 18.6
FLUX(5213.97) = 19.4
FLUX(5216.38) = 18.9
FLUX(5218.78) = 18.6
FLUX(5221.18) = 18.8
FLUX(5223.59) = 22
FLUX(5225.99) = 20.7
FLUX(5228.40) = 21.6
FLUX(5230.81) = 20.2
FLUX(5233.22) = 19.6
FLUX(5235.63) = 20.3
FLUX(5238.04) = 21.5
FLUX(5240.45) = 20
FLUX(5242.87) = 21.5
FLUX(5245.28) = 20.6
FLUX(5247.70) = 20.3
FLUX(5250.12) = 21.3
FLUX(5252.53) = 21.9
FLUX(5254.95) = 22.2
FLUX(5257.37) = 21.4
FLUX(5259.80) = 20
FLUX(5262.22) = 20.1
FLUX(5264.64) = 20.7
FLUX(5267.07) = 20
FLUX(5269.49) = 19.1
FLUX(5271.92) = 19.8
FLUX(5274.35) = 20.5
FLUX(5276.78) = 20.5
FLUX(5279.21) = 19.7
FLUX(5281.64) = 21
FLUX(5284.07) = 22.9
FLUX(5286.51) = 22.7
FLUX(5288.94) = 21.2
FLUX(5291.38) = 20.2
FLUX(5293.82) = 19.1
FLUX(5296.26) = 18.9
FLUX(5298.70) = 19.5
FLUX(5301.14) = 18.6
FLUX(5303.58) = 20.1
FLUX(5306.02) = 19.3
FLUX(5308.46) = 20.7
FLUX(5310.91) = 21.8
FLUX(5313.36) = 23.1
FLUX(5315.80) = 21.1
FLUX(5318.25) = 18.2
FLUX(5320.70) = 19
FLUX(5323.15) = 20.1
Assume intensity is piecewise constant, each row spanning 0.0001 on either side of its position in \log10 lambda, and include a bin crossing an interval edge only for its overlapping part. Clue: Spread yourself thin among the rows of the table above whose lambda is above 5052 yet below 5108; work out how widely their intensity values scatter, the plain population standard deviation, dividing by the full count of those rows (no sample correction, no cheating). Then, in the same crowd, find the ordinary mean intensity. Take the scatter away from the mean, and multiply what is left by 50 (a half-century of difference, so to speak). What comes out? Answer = 949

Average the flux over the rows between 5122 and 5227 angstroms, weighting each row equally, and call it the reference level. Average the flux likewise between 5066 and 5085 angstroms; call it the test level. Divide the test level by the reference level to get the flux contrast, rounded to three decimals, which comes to 0.991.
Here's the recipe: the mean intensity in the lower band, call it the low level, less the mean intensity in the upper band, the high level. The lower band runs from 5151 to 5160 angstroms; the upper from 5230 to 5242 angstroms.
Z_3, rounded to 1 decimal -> 1.0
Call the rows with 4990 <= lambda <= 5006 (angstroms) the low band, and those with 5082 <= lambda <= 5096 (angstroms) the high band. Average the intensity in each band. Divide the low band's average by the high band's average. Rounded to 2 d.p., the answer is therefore 1.02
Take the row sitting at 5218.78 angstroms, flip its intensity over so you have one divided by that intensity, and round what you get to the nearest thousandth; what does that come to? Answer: 0.054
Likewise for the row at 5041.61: 0.053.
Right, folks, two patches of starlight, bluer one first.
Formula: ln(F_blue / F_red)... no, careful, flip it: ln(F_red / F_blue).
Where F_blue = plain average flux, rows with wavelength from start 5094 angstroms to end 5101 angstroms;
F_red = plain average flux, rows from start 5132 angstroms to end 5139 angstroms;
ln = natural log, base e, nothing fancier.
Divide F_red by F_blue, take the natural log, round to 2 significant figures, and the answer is 0.11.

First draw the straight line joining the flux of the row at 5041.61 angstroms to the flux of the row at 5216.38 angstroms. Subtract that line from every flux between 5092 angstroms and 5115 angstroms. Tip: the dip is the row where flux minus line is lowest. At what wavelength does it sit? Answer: 5107.04 angstroms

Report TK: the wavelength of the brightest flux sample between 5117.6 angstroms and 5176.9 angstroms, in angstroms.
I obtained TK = 5137.70 angstroms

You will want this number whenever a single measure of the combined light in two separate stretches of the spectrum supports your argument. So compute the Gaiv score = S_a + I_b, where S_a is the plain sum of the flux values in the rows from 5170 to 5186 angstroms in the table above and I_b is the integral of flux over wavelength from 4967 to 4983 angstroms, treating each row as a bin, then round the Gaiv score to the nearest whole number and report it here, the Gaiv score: 468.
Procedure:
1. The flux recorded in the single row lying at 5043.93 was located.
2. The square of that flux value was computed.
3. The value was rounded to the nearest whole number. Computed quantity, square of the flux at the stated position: 396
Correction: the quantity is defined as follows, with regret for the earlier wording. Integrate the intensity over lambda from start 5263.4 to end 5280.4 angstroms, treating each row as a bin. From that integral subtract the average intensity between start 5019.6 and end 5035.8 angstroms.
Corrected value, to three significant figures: 321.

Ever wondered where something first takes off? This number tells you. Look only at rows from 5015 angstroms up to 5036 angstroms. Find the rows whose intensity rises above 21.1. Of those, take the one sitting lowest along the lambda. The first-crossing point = 5016.13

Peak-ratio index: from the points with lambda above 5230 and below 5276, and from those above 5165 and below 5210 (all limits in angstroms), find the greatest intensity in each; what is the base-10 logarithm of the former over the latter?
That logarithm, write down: -0.006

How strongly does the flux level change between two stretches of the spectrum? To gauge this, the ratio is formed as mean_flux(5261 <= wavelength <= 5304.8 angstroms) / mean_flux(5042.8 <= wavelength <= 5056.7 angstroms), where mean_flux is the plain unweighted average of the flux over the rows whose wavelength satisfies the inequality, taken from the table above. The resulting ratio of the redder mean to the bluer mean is 1.03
